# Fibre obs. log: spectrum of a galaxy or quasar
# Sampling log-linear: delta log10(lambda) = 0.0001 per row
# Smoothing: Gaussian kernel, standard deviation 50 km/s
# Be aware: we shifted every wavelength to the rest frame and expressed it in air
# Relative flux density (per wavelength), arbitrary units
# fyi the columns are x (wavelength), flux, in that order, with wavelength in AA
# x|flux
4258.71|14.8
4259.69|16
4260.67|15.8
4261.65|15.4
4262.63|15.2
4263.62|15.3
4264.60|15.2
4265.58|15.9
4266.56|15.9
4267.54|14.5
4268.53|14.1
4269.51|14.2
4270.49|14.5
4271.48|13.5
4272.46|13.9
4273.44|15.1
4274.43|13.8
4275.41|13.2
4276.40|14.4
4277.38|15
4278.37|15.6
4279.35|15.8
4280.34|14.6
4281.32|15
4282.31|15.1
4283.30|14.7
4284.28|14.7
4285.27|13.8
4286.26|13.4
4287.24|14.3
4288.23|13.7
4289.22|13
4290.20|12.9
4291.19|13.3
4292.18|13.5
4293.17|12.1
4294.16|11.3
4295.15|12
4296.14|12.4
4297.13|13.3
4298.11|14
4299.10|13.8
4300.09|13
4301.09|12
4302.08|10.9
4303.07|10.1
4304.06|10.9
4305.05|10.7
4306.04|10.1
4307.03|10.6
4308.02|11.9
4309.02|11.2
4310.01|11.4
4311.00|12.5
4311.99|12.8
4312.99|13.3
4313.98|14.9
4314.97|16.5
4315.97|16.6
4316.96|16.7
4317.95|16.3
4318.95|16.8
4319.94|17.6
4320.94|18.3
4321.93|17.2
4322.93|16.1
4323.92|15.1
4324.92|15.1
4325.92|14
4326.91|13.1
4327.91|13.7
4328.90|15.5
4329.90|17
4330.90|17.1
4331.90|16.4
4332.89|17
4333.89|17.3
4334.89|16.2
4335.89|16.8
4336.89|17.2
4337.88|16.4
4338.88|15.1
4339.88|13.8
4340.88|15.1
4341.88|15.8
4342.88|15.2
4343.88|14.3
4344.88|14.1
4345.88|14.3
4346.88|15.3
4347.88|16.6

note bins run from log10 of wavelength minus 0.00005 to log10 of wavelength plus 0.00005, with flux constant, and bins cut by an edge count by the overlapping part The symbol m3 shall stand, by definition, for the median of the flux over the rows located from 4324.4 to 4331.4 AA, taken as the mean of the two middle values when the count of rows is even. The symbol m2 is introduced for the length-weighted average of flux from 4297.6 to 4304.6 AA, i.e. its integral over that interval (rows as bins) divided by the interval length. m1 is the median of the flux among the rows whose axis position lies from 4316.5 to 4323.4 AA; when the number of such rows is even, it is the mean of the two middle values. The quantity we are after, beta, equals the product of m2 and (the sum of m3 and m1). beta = 386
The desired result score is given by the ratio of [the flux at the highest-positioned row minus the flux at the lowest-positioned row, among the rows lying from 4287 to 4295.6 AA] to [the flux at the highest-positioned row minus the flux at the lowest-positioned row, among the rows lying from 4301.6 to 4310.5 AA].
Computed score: -5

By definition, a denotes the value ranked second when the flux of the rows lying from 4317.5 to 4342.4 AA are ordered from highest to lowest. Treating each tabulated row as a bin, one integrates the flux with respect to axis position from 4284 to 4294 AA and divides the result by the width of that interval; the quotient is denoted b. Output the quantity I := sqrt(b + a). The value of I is 5.56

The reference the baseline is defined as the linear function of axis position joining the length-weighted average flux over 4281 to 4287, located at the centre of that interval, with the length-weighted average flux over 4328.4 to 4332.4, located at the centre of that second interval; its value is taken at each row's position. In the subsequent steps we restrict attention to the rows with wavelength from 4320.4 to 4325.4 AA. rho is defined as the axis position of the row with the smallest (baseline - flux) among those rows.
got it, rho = 4320.94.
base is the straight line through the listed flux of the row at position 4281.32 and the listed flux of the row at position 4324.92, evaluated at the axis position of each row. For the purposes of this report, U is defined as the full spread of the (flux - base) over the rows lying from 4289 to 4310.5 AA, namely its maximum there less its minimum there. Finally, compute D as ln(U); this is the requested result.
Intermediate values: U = 3.9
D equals 1.4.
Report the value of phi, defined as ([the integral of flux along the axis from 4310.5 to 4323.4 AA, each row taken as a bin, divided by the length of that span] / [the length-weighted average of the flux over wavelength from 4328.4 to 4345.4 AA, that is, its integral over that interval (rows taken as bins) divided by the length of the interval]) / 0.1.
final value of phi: 9.9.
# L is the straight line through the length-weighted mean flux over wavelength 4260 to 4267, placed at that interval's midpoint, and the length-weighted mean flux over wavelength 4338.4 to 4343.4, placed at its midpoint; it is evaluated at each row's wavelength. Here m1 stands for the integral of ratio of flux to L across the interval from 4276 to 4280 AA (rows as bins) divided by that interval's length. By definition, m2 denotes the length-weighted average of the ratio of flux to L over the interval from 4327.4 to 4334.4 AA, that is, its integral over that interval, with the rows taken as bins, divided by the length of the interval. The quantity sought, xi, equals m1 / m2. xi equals 0.91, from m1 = 0.98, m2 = 1.08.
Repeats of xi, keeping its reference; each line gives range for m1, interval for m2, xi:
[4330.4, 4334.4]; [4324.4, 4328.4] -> 1.22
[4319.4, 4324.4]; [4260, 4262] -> 1.11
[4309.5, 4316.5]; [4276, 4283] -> 0.95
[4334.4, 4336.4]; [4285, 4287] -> 1.23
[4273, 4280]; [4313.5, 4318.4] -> 0.89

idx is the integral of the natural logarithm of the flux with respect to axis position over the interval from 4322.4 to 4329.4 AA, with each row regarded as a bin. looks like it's 18.8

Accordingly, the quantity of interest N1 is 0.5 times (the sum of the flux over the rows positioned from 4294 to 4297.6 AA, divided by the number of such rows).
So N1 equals 6.1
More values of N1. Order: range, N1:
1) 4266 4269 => 7.4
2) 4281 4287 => 7.2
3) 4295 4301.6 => 6.5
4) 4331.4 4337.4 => 8.4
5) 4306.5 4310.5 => 5.6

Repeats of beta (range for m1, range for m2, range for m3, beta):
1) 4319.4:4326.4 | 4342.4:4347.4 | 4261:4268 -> 460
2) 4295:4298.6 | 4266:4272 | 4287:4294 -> 378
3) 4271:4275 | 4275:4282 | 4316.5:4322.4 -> 457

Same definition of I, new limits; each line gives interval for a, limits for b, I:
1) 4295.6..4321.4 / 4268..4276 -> 5.62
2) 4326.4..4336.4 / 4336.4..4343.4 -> 5.71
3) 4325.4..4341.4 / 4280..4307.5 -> 5.48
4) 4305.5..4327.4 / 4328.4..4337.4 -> 5.86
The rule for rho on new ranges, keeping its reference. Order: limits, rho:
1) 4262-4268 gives 4265.58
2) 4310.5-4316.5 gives 4315.97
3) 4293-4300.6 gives 4298.11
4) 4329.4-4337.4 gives 4333.89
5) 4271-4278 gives 4273.44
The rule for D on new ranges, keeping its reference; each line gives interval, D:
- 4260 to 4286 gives 1.0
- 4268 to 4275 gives 0.5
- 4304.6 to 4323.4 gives 2.1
